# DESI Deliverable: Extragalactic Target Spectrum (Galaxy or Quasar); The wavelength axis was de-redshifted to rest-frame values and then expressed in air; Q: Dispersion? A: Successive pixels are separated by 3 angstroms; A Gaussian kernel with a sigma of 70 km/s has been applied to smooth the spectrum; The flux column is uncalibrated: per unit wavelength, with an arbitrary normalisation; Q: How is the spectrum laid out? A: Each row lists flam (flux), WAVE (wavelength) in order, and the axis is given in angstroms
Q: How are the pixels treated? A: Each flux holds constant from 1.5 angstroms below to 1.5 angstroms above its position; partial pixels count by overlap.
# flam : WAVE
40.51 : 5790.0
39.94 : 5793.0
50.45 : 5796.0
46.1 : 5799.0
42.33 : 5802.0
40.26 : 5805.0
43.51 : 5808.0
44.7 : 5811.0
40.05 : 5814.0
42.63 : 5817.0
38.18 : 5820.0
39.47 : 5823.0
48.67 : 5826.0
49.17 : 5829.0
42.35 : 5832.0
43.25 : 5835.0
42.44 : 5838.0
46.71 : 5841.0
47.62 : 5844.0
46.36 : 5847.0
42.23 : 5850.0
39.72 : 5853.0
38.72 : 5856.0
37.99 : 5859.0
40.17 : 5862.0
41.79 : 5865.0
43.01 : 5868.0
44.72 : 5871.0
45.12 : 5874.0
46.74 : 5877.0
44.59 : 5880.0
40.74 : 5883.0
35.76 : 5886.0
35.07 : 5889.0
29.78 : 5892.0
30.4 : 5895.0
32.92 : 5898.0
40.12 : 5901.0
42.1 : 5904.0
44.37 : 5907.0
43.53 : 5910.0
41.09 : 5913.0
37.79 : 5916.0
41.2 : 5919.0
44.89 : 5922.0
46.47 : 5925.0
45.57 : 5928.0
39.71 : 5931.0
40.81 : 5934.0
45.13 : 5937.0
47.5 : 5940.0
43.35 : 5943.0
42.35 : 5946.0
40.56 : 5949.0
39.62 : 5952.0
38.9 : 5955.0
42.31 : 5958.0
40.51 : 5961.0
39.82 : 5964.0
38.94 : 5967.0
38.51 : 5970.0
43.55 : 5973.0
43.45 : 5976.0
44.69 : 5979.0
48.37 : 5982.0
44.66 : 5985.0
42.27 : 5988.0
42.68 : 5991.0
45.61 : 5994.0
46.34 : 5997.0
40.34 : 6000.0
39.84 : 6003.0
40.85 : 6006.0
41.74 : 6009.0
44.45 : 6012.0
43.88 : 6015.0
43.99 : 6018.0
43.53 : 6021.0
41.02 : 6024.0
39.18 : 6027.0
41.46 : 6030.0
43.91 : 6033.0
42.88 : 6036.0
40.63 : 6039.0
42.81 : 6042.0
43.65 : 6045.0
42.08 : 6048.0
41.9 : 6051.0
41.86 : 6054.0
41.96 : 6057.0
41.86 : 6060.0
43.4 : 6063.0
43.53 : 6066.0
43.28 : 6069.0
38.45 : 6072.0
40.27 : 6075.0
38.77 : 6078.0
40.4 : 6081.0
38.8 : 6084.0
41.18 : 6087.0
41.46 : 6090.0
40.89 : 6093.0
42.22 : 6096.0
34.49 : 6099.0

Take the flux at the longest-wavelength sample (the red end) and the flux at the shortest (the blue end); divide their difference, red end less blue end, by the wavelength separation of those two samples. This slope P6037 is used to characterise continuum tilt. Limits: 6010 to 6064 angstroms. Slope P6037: -0.02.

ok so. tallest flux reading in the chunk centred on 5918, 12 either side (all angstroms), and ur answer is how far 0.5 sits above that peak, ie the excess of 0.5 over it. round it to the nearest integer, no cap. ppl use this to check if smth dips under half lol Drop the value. -46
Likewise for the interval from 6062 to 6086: -43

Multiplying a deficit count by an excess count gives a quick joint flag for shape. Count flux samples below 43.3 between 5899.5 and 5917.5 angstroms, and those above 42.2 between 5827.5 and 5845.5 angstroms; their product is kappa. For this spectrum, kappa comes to 24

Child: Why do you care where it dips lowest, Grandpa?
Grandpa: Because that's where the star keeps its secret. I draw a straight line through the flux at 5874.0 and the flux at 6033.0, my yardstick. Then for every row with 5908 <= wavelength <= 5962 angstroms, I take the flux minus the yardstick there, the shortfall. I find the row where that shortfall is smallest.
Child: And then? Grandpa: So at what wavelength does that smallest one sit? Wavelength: 5916.0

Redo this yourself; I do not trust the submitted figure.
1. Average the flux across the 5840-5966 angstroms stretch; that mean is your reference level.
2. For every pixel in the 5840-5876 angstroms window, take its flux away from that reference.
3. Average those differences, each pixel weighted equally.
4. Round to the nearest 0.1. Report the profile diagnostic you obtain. -1.5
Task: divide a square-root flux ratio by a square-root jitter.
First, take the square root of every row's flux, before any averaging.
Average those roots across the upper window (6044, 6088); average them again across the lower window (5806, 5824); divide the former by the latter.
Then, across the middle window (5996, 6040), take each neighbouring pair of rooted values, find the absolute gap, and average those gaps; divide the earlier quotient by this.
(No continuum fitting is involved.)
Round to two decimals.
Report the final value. 7.39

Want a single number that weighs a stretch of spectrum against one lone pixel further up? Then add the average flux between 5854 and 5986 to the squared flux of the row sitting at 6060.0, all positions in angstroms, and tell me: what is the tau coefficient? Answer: 1794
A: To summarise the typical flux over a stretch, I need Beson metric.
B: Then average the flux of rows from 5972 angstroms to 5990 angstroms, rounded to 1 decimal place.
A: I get 44.5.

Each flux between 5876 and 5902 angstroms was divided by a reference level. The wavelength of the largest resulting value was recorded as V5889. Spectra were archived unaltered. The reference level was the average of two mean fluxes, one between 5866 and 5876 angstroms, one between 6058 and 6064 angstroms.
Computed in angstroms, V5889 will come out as 5877.0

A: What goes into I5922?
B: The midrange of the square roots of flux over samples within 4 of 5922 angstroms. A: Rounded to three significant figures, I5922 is 6.62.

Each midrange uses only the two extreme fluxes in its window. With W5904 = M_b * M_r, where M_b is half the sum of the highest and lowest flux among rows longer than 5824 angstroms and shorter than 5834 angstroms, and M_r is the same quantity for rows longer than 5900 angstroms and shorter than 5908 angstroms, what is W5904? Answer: 1933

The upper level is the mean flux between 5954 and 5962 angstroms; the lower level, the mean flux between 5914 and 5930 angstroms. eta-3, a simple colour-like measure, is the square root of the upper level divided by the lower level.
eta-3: 0.97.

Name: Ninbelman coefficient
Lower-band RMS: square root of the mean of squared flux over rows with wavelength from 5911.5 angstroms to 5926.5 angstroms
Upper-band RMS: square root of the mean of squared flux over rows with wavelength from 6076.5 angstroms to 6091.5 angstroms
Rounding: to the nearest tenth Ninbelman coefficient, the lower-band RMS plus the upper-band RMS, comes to 82.5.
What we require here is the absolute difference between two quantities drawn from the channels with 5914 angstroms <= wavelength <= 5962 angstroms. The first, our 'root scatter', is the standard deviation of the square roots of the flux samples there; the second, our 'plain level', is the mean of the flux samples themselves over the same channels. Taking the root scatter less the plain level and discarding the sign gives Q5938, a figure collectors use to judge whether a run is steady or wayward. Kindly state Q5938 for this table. 42.1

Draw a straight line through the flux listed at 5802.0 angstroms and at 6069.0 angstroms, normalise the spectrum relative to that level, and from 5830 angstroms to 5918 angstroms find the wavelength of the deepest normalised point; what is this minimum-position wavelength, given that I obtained 5892.0 angstroms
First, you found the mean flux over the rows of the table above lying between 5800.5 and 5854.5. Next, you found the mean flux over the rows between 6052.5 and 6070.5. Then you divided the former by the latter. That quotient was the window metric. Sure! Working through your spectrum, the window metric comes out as 1.02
